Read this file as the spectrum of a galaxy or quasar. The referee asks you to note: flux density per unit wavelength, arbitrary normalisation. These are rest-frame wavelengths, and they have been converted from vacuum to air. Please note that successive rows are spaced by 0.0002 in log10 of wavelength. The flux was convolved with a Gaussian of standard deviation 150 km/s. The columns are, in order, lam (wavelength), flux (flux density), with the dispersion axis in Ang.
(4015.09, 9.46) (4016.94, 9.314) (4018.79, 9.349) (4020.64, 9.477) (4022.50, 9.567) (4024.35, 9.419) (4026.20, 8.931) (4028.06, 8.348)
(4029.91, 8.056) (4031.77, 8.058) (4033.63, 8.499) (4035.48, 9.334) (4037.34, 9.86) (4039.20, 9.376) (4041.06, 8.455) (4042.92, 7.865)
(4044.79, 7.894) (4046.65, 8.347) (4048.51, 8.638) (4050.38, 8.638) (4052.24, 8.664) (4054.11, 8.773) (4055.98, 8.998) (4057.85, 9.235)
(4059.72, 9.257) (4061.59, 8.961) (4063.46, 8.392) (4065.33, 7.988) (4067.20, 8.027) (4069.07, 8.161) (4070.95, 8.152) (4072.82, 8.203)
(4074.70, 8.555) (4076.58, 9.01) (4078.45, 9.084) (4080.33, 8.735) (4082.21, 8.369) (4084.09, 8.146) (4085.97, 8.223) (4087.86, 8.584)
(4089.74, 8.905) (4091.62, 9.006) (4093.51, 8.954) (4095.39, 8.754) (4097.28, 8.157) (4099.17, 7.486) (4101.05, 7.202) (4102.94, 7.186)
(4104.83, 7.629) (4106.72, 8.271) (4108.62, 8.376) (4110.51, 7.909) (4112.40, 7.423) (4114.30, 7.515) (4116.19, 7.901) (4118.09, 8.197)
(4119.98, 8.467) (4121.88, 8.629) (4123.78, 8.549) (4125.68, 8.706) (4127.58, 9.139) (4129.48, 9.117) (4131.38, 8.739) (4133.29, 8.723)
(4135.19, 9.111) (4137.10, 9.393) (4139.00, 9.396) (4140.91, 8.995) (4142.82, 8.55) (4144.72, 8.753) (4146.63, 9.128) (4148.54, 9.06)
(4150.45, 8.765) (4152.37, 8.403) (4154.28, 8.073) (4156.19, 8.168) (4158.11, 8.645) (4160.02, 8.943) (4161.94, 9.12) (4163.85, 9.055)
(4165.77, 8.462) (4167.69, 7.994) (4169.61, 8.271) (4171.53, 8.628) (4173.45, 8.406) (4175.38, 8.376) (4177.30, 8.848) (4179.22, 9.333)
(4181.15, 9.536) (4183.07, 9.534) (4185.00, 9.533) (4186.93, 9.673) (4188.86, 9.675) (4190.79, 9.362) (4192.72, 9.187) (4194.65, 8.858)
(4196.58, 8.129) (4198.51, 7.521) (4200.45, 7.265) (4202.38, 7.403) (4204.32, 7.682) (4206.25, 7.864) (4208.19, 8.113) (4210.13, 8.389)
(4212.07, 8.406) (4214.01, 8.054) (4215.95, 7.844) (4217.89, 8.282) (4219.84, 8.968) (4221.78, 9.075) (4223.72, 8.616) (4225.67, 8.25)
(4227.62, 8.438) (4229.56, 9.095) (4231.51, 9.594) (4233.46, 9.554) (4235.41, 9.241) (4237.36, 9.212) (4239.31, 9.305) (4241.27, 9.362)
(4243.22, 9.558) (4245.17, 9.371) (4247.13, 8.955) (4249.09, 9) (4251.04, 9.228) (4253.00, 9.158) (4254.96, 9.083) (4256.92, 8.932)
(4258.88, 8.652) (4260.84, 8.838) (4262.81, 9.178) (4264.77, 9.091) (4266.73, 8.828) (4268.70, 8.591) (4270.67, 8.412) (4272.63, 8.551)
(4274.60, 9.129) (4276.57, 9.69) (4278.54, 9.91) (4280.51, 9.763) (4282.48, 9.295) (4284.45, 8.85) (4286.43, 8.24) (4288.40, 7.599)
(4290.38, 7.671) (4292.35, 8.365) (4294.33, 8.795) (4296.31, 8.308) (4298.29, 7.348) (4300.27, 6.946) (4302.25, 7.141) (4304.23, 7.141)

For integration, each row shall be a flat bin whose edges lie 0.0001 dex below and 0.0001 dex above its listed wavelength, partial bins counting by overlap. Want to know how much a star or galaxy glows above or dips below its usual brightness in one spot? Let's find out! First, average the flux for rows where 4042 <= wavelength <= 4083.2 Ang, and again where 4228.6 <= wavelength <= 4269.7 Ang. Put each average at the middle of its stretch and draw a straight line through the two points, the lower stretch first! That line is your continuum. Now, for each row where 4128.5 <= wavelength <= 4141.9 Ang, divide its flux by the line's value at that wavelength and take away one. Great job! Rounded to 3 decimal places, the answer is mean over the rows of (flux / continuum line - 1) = 0.034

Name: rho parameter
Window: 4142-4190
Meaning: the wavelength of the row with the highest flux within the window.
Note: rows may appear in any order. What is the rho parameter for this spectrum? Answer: 4188.86 Ang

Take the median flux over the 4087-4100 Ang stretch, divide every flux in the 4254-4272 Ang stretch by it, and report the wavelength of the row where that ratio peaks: 4262.81 Ang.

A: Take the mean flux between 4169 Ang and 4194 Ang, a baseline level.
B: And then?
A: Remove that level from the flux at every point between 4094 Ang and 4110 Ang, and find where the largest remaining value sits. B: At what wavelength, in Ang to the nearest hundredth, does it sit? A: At 4095.39 Ang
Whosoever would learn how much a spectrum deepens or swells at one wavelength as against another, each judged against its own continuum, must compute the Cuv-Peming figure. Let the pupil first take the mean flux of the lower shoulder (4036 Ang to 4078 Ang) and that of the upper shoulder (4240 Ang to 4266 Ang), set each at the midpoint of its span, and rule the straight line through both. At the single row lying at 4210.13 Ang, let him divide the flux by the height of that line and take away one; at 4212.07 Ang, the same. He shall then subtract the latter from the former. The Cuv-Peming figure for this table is 0.00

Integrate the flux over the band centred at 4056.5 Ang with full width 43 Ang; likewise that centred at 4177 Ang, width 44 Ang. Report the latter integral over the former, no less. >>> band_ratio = 1.05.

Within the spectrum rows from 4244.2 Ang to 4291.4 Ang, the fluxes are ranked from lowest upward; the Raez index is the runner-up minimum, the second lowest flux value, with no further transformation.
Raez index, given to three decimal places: 7.671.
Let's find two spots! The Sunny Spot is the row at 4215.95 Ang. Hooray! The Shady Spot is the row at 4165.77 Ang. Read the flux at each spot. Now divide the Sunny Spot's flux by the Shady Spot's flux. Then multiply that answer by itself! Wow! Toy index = 0.86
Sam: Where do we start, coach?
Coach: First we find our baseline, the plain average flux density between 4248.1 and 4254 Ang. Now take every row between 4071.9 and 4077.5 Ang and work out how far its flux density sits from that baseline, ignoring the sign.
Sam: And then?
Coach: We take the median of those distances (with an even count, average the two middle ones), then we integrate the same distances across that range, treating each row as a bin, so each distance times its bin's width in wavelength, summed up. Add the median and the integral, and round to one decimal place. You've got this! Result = 3.6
